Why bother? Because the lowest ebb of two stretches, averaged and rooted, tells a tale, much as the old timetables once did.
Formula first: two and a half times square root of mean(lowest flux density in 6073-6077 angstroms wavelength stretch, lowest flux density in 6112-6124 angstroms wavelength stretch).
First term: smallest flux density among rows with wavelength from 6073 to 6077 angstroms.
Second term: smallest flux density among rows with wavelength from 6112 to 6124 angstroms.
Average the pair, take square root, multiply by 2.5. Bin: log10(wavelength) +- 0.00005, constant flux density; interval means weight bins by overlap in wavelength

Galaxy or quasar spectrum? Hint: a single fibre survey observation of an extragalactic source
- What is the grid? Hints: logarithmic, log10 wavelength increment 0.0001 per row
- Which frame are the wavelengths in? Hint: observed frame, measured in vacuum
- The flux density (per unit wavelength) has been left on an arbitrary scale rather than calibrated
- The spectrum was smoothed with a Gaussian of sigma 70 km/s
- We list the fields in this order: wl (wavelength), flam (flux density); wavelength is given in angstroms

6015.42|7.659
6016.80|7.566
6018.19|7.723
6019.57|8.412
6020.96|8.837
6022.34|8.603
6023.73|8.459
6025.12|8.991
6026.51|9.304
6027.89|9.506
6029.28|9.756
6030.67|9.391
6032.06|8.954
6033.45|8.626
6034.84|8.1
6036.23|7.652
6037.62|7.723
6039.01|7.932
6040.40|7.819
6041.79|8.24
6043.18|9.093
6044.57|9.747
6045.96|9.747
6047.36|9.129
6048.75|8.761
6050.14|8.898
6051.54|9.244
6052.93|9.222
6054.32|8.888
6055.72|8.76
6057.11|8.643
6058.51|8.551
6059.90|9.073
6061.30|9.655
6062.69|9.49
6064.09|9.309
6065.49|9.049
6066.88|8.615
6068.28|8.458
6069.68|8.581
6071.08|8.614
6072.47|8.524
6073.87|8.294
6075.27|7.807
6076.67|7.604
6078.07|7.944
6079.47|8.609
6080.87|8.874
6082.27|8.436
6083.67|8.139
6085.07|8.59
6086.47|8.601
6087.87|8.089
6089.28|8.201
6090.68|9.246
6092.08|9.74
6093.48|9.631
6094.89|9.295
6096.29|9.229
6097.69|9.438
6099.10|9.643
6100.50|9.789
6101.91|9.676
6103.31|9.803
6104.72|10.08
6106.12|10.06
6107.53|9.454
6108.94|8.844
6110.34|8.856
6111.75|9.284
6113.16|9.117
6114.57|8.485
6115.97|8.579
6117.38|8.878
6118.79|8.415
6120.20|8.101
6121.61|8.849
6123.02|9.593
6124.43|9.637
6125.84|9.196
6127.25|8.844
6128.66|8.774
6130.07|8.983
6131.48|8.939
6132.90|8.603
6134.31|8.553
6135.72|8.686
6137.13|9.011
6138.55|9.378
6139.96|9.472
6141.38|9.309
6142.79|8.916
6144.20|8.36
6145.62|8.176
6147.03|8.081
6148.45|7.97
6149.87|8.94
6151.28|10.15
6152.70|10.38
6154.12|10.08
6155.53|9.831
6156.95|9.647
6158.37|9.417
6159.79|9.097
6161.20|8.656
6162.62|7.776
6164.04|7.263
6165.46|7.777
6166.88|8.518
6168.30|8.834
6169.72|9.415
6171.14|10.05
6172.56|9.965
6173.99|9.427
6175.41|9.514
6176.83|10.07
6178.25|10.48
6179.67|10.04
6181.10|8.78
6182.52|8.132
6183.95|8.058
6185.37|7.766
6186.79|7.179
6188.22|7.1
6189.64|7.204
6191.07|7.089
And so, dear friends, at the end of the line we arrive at 7.01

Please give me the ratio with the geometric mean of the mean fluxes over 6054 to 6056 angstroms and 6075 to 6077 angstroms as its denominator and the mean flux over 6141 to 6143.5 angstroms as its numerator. 1.11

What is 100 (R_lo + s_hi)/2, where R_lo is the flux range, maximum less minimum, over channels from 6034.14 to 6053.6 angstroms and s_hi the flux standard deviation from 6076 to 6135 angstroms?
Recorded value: 135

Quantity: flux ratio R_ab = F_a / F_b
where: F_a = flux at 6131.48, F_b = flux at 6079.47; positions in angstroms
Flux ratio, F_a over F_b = 1.04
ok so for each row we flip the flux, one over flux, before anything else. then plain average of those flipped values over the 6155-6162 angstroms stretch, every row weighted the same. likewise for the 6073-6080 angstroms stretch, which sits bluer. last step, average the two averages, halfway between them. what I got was 0.116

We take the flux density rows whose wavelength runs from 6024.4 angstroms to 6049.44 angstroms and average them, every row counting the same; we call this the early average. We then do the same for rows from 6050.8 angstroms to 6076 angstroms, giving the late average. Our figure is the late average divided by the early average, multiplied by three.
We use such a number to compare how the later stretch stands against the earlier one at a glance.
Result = 3.01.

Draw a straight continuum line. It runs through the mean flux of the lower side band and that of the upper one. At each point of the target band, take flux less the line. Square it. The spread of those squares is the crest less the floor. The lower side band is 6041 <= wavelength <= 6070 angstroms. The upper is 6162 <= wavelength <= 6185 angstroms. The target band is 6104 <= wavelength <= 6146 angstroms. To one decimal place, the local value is 1.2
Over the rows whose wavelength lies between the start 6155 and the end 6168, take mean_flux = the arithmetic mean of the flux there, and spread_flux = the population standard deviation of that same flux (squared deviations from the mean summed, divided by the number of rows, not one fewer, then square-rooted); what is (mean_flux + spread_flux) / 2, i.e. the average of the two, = 4.8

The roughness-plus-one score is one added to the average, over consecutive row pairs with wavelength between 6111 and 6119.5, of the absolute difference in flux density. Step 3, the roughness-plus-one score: 1.33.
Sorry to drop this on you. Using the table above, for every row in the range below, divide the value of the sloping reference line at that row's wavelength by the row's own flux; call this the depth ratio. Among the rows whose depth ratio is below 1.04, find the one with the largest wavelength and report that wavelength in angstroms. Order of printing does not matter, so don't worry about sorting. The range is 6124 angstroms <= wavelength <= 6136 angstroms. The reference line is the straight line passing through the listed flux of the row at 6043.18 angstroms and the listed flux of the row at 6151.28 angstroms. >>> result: 6124.43 angstroms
